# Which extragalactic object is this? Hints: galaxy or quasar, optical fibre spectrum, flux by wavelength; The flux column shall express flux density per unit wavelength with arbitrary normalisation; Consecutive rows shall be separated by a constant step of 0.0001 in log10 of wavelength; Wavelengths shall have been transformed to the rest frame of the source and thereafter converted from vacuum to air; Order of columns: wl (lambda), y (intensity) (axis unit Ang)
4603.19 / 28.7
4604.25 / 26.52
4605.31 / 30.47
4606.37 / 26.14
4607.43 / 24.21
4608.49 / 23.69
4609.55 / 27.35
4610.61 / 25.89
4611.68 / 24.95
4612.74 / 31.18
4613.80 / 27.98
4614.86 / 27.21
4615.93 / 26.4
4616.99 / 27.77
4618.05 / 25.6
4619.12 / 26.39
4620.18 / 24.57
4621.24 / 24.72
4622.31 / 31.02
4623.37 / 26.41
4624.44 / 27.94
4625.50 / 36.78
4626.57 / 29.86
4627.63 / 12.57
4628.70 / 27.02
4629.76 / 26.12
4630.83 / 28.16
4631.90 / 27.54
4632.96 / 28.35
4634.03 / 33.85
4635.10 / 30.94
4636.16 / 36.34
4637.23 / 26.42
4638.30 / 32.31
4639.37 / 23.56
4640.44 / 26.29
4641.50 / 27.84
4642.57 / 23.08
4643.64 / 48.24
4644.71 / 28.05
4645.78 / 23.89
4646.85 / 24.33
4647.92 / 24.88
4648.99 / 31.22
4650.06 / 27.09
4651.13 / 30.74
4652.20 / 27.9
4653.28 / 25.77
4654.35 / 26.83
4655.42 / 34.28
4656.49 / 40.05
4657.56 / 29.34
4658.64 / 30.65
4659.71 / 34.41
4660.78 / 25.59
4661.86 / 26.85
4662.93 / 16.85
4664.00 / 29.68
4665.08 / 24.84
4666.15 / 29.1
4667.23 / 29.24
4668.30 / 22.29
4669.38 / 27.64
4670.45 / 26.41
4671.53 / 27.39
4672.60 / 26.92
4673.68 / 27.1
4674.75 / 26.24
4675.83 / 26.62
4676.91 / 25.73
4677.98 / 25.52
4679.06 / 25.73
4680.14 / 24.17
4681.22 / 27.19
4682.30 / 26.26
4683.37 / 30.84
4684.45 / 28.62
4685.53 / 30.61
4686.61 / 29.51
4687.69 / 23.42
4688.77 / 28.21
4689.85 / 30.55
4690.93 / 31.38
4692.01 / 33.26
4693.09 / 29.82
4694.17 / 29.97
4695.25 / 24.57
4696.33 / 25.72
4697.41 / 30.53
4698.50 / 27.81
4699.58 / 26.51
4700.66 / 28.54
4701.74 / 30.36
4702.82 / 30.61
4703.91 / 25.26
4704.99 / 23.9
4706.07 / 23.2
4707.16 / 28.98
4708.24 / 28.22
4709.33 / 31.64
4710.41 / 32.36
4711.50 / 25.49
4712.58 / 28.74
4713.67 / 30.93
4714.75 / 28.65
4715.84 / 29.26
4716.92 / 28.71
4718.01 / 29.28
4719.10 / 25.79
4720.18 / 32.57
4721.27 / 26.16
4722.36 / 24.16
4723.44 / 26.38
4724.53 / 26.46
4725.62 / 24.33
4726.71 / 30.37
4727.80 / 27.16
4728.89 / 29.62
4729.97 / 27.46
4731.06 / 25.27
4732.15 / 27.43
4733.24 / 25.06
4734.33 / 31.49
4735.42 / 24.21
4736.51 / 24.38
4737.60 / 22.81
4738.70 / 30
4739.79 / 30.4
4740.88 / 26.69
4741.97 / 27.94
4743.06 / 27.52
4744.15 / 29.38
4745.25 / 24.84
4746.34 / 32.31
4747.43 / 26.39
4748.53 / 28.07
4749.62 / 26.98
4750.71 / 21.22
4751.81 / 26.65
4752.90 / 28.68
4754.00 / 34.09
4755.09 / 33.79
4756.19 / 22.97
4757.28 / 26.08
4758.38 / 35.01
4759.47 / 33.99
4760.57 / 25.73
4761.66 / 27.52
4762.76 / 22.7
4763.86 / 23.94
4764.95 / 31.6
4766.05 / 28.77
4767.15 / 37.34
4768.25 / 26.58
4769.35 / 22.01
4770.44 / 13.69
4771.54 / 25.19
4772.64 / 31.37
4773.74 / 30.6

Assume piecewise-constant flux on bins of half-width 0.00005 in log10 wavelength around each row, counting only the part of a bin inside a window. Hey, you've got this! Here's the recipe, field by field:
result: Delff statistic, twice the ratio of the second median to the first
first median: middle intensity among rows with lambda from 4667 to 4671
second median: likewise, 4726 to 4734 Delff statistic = 2.03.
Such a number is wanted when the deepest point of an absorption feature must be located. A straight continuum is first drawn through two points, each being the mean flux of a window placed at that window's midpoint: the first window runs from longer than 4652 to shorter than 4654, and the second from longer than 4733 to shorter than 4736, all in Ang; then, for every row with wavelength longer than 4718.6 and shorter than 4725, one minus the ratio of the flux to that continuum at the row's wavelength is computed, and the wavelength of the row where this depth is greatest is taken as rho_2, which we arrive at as 4722.36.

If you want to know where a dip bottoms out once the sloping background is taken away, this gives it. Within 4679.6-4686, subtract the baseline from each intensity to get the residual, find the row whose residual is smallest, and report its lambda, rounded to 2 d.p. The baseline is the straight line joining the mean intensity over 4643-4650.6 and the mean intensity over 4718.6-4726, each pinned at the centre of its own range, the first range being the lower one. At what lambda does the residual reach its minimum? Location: 4680.14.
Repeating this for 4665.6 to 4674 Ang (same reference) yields 4668.30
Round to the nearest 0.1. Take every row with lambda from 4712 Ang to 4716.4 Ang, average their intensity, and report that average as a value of 29.4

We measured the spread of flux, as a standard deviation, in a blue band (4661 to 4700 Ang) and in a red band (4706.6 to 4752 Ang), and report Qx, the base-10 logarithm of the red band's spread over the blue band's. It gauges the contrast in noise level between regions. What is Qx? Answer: -0.05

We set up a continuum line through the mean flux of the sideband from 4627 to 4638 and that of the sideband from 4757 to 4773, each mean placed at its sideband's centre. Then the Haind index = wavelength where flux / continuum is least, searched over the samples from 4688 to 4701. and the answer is 4695.25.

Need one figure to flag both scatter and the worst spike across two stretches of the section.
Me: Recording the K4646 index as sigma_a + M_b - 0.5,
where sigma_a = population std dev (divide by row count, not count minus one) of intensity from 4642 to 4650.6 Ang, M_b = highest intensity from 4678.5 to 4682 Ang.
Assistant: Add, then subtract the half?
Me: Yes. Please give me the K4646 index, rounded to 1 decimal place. 34.4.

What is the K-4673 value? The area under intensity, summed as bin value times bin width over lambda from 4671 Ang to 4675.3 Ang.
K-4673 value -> 116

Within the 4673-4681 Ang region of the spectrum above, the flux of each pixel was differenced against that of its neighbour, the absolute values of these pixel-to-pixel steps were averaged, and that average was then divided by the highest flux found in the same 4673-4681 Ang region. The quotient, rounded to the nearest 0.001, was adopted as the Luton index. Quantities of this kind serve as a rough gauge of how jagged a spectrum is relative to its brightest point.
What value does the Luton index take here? 0.025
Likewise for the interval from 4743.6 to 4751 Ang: 0.136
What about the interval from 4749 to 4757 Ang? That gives 0.145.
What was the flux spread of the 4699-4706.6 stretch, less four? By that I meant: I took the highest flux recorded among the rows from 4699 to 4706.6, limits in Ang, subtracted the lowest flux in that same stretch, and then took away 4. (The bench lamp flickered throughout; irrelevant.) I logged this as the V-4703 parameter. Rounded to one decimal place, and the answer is 3.4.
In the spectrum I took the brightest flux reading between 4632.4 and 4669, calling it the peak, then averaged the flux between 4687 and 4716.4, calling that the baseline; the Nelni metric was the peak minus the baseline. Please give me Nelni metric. 19.8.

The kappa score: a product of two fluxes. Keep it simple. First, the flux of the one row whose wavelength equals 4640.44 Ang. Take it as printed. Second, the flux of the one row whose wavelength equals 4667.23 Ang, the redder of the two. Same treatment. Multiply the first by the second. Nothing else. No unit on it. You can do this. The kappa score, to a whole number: 769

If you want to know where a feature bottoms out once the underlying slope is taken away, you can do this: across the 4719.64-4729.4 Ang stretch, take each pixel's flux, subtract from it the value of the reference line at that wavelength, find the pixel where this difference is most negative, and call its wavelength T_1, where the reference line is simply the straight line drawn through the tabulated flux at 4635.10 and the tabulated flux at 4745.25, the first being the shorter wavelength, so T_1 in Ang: 4722.36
